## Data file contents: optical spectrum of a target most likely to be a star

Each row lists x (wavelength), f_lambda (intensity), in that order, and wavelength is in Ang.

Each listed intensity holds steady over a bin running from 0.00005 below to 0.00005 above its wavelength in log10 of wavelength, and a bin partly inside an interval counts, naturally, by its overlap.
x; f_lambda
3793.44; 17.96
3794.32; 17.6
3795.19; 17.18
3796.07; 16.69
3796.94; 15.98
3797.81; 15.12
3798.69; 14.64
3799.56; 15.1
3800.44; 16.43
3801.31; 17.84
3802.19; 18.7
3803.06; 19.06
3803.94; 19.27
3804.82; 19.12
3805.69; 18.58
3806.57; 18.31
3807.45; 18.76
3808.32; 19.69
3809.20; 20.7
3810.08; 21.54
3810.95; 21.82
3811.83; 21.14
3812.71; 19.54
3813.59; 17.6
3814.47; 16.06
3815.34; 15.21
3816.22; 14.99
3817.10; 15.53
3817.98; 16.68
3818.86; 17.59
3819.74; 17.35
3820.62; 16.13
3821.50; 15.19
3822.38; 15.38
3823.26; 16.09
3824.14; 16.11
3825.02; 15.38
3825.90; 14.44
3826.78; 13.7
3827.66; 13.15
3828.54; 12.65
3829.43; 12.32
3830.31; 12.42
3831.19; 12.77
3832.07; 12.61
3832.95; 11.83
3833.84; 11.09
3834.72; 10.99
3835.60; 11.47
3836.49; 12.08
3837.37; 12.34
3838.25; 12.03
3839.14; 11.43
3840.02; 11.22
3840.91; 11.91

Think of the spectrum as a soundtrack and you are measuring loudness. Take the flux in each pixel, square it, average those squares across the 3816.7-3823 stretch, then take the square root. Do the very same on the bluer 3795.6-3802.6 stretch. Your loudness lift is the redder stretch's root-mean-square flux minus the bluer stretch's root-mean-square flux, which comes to 0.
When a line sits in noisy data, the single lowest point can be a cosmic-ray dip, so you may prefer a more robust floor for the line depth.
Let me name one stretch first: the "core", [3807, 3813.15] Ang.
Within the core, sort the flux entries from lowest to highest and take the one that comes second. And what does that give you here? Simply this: 19.54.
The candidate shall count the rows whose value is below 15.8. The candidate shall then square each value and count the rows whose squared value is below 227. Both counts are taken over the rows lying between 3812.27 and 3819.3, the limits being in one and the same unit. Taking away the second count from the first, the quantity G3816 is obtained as 2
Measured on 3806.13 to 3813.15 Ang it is 0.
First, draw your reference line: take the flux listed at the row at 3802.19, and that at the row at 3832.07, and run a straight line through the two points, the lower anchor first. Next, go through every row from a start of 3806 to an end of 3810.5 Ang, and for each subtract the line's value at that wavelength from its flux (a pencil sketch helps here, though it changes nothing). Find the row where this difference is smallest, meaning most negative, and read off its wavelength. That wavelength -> 3806.57 Ang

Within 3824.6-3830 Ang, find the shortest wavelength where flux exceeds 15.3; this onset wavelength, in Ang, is 3825.02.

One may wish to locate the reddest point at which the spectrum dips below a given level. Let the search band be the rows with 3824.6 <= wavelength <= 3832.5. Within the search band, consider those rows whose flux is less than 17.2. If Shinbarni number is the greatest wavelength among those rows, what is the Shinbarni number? 3832.07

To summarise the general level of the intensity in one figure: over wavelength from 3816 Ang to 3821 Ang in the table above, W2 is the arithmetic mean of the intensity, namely 16.4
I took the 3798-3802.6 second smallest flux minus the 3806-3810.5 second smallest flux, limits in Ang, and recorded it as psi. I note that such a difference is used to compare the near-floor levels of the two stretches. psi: -3.7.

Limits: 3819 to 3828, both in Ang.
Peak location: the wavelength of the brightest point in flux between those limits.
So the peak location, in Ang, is 3819.74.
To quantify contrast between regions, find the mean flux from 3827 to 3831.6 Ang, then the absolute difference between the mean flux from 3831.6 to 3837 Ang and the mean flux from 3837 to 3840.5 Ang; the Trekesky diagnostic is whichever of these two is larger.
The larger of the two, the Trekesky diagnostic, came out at 12.7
